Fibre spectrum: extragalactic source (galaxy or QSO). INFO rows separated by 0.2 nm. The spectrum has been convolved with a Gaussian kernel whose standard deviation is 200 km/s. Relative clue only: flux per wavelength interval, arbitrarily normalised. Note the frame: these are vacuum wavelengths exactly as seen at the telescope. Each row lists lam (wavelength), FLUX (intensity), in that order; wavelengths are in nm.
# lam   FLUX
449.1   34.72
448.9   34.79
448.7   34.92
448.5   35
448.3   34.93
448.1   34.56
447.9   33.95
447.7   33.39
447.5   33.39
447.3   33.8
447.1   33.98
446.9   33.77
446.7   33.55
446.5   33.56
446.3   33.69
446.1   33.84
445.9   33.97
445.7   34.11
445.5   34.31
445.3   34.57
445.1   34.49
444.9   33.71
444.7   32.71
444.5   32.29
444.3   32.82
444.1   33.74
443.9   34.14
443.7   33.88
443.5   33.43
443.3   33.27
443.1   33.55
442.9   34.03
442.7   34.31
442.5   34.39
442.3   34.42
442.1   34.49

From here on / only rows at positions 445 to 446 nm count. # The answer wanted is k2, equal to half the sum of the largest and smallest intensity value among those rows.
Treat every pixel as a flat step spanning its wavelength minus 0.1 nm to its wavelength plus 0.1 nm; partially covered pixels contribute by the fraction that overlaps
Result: 34.27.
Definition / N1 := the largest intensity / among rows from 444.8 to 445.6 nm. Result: 34.57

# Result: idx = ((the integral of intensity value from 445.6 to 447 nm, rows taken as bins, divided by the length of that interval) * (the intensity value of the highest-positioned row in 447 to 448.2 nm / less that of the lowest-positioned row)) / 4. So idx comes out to 5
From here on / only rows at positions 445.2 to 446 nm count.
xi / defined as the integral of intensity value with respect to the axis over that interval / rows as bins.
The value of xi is 27.4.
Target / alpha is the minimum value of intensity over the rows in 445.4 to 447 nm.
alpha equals 33.55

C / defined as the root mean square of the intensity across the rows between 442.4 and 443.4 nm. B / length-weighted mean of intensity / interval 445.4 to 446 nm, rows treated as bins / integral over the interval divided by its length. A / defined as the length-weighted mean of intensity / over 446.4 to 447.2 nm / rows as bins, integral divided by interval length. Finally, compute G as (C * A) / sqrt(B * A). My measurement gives 33.7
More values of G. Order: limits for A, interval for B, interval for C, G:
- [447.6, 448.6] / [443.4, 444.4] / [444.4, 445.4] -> 33.9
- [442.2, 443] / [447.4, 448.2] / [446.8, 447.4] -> 34.1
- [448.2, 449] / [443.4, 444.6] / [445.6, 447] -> 34.5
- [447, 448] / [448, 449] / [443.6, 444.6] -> 32.8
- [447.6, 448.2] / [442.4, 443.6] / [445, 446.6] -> 34.1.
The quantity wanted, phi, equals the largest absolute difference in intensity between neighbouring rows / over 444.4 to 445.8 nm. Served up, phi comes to 1.00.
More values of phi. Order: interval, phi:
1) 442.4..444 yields 0.48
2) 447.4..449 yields 0.61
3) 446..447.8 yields 0.41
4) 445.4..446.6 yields 0.20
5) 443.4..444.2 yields 0.45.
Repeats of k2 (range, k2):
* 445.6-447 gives 33.83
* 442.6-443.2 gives 33.93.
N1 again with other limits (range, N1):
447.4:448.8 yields 35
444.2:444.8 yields 32.82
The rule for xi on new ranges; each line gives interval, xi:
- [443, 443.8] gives 26.8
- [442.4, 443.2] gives 27.3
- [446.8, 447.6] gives 27.0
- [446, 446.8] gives 26.9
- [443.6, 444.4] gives 26.9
